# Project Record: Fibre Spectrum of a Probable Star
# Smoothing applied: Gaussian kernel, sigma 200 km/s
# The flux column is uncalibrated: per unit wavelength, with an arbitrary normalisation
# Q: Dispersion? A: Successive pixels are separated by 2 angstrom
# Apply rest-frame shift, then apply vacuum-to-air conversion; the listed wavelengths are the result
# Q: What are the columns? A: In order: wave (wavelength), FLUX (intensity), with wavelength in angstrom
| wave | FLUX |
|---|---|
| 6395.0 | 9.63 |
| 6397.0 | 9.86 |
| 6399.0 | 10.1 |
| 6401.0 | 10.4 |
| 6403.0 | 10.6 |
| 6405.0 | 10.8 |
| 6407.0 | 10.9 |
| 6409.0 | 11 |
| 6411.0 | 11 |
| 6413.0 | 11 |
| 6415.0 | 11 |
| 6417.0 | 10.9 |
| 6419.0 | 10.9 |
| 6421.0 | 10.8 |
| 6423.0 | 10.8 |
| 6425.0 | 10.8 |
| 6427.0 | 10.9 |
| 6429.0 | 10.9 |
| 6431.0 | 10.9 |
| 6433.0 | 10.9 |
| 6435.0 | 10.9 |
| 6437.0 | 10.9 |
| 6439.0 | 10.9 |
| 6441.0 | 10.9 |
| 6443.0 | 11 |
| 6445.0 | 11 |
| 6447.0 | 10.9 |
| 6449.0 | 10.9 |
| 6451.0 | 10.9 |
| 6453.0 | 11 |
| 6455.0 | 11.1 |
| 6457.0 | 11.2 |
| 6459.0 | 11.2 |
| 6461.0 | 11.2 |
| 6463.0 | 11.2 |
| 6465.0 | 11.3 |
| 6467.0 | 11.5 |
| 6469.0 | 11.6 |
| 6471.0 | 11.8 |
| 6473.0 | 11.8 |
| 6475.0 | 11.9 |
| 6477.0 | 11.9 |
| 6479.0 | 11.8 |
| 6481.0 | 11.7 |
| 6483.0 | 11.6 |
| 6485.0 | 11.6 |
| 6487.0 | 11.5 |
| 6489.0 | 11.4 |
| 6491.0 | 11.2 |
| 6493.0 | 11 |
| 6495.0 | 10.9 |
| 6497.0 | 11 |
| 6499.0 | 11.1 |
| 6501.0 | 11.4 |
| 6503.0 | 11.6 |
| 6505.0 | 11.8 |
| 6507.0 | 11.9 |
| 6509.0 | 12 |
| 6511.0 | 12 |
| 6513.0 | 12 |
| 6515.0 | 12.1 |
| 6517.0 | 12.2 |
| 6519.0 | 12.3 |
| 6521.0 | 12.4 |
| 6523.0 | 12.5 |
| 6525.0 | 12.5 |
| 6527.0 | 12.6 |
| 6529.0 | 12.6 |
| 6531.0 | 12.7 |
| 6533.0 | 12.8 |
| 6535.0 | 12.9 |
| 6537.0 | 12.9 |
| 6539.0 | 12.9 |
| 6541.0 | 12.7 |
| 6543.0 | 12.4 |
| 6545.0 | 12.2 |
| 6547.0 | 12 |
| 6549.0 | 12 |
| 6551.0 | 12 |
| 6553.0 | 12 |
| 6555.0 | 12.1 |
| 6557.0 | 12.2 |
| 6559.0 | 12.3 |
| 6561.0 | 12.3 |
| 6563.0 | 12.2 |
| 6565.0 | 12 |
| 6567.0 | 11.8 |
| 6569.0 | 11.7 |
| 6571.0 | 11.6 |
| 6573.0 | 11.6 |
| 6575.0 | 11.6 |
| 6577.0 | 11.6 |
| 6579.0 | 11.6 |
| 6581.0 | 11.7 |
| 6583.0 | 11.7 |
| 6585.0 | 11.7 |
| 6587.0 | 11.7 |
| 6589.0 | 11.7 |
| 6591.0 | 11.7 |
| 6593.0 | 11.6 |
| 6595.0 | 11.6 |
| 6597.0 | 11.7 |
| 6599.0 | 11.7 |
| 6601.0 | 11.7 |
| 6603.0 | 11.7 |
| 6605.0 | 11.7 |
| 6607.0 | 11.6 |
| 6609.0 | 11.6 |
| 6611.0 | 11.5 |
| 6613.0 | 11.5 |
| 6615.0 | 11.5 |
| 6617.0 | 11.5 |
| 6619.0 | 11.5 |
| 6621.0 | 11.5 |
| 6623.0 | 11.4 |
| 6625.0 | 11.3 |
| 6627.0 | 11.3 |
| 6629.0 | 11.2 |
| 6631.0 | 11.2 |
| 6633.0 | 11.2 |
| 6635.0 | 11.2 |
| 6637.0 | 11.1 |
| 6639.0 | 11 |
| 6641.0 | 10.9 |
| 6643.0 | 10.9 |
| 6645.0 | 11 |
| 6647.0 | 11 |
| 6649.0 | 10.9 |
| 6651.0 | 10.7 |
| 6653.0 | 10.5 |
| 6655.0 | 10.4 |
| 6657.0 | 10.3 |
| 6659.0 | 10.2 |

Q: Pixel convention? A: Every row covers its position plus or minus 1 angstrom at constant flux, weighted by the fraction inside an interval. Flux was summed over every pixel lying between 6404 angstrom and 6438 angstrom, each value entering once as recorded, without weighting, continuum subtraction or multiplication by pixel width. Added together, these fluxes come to 185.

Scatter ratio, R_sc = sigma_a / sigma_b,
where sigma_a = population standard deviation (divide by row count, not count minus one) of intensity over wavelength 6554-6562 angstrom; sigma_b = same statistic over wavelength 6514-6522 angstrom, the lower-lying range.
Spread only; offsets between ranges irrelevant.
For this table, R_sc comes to 0.74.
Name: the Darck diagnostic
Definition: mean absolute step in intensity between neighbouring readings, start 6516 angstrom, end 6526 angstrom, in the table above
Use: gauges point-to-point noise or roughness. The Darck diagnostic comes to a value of 0.075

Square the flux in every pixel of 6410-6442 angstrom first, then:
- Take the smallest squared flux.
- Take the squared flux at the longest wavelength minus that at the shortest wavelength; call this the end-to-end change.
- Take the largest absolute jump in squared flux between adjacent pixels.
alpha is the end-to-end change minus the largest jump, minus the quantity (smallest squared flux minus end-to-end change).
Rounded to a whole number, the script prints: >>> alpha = -123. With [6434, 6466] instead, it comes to -103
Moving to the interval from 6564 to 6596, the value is -158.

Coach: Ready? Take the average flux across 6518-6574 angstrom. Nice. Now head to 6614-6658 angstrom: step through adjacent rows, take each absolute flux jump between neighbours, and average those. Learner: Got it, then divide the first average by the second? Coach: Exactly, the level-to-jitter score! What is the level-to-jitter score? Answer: 184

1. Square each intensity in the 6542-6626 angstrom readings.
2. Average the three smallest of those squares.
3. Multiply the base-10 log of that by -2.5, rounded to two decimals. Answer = -5.28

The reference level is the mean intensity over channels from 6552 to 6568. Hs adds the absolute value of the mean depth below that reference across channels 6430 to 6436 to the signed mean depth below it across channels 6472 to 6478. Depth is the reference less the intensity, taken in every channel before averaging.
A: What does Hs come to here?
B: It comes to 1.5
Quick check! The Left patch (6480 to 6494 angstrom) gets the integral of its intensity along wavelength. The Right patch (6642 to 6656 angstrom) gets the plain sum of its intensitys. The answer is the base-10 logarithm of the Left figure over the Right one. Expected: 0.327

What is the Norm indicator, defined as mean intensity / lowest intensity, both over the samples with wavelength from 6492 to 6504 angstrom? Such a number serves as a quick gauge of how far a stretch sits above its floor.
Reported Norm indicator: 1.024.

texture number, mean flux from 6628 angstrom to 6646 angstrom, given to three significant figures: 11.1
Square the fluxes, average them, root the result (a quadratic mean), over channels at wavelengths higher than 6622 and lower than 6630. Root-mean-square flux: 11.3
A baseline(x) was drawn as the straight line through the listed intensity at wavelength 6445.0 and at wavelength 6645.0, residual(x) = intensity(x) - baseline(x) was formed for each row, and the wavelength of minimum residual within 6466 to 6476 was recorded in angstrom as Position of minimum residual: 6467.0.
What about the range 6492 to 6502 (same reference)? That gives 6495.0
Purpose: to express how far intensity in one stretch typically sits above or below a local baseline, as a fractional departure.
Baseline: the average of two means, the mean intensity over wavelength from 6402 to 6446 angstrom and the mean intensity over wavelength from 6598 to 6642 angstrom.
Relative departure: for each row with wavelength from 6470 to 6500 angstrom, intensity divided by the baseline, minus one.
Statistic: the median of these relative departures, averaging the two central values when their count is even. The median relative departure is 0.041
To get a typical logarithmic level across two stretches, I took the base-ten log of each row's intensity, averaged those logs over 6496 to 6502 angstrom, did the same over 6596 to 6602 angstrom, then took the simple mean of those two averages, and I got 1.06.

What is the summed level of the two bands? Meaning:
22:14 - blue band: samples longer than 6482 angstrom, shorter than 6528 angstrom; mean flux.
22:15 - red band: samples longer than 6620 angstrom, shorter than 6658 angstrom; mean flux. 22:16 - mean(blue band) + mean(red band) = 22.8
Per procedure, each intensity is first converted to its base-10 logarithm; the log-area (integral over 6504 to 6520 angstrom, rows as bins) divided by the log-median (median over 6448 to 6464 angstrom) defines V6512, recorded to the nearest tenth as 16.5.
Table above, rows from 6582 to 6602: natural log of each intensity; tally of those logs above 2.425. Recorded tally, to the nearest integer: 10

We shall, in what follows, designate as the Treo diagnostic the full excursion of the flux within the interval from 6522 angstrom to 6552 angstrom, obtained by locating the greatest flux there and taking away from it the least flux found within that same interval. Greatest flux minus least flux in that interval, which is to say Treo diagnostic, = 0.90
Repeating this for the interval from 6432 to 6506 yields 1.00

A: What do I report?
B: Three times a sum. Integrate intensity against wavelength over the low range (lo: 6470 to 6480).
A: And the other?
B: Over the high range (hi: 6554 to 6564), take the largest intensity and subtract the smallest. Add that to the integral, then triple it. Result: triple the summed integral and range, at 356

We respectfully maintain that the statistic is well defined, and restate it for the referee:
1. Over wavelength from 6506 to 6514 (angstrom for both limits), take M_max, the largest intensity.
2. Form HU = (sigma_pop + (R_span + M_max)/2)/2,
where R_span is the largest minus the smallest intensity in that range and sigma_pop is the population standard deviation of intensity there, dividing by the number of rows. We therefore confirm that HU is 3.05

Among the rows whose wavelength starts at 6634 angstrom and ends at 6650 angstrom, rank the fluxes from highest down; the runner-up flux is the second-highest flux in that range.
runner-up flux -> 11.1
